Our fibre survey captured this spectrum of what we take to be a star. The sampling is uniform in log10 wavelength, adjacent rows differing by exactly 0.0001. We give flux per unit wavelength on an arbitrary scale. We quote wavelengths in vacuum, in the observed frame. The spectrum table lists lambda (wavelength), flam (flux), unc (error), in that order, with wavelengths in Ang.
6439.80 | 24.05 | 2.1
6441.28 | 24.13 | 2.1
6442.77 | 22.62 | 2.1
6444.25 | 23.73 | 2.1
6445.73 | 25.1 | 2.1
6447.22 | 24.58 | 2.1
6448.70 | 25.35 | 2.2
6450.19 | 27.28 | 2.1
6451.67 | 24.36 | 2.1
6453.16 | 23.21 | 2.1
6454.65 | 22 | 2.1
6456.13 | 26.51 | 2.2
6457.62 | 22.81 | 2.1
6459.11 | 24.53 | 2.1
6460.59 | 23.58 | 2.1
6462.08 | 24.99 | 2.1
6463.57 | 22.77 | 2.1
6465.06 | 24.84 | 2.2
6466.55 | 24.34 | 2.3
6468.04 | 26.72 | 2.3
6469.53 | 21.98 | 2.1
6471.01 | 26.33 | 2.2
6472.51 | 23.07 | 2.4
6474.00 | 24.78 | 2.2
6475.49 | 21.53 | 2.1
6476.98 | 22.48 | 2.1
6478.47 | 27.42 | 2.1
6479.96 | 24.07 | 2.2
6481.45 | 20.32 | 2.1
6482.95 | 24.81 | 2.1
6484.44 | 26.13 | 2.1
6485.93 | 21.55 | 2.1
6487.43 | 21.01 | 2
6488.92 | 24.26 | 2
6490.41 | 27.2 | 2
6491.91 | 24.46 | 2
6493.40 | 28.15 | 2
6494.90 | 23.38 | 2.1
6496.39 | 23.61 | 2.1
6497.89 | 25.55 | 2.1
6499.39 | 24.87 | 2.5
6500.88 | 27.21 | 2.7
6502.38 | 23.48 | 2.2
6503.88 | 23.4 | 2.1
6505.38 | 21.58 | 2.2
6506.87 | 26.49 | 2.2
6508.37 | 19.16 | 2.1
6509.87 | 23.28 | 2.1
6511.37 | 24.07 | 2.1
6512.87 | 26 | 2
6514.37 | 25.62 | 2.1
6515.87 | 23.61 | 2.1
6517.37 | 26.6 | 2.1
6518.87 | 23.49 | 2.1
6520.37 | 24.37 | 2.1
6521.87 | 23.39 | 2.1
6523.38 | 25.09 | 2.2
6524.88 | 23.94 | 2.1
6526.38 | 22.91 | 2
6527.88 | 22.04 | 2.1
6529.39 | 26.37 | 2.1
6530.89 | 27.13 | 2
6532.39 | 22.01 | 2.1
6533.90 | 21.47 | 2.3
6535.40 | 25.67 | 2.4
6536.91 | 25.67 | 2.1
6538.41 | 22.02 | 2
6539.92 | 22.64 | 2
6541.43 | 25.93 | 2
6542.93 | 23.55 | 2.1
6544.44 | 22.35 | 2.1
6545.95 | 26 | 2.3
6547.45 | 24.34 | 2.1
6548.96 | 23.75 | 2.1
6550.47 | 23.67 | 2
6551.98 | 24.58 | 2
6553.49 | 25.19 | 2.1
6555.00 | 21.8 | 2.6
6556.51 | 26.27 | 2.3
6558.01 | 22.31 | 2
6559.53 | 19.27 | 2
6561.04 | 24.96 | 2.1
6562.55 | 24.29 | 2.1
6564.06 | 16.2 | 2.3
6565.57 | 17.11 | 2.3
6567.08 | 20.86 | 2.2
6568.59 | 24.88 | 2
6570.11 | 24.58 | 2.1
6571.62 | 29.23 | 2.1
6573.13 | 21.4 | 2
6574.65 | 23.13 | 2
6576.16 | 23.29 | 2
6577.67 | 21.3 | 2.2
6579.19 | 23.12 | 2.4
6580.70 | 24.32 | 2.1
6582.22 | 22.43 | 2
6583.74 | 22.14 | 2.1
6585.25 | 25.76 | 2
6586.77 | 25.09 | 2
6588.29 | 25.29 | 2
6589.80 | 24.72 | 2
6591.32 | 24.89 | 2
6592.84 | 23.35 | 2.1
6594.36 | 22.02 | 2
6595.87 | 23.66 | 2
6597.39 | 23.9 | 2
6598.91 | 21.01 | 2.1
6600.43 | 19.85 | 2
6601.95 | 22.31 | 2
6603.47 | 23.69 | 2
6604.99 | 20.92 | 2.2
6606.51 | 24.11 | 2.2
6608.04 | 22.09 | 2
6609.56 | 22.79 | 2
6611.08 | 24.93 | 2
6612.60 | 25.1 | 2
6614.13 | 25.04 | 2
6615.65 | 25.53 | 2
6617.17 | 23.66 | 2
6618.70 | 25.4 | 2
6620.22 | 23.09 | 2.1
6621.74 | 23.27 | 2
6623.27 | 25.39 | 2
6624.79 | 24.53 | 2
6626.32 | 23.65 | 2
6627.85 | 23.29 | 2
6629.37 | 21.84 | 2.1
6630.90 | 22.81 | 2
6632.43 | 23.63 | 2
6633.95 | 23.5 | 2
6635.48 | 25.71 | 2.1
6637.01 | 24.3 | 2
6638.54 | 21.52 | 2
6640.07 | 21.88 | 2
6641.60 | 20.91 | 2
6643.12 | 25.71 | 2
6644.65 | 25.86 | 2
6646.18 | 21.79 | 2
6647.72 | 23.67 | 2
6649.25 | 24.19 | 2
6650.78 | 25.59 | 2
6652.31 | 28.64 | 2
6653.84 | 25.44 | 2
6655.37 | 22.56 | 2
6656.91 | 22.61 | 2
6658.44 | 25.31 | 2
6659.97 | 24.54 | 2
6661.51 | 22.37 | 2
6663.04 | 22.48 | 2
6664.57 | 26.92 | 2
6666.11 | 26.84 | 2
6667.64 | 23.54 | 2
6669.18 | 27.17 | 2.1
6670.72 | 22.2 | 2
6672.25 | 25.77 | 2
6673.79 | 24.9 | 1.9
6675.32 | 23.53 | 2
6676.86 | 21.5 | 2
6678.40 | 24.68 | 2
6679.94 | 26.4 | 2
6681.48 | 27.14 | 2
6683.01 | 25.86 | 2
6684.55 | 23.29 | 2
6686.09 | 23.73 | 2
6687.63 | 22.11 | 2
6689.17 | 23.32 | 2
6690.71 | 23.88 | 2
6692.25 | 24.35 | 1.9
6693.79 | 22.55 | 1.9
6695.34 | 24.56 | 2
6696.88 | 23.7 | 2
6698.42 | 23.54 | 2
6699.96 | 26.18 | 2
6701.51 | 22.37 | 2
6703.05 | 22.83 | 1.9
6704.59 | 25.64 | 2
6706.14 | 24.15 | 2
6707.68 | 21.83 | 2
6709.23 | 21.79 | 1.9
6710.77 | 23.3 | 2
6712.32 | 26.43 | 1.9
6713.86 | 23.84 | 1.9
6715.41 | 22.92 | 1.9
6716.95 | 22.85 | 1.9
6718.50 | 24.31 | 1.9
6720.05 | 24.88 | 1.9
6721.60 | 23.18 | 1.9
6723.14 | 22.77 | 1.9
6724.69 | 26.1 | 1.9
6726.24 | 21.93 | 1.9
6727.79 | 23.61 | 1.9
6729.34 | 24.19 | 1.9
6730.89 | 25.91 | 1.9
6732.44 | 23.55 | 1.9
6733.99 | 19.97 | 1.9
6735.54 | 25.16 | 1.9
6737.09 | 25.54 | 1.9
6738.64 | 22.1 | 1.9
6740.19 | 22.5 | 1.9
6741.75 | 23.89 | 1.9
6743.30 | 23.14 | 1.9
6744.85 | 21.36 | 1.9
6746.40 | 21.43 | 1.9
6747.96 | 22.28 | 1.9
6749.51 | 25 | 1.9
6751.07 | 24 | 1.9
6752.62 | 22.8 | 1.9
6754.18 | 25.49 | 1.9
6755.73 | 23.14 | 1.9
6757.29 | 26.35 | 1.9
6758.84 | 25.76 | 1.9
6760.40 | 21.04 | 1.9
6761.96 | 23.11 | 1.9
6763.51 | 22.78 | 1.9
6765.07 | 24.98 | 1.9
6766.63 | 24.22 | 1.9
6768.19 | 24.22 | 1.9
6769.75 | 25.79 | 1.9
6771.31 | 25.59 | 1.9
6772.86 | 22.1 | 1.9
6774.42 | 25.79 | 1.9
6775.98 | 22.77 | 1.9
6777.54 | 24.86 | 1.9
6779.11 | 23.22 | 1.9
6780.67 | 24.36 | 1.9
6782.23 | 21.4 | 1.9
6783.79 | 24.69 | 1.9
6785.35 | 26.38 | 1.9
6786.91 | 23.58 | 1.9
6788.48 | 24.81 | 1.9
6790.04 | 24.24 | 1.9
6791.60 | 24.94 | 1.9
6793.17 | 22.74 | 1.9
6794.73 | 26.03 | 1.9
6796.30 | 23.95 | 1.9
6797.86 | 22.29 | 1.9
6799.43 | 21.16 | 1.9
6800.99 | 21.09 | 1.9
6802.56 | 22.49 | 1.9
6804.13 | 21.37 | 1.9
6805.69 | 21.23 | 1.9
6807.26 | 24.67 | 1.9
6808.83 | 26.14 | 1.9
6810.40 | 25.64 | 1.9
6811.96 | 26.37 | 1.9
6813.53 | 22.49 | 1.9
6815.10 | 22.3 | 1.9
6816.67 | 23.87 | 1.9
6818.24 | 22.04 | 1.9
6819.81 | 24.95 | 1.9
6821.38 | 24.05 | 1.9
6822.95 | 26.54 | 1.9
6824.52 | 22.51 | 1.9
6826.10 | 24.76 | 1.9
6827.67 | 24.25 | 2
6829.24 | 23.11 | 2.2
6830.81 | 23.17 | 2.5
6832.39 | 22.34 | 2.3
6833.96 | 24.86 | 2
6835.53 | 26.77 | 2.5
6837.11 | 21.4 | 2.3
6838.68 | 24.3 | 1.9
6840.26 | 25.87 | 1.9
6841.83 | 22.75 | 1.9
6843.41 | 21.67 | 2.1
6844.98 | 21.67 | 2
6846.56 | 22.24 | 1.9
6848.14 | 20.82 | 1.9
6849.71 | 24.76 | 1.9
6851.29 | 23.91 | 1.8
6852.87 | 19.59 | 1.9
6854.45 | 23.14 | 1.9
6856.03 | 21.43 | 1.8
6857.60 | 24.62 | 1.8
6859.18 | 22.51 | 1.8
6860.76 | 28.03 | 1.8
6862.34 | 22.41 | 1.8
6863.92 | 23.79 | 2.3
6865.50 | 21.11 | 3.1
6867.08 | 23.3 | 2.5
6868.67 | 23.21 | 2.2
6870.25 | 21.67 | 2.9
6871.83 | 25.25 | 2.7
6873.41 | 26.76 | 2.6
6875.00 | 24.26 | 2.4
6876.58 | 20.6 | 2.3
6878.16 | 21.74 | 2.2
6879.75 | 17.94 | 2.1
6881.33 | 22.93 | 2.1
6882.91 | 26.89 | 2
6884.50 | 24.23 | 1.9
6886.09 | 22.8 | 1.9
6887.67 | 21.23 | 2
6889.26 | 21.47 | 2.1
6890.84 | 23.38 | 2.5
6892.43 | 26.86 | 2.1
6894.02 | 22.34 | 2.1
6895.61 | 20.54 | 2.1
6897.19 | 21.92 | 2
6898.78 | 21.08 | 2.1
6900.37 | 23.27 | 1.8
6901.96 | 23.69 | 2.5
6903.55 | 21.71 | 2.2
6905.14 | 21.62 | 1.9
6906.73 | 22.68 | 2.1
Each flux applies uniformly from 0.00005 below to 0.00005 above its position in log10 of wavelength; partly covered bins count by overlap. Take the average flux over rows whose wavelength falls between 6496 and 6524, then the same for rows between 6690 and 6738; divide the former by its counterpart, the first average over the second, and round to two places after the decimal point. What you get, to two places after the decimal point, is 1.02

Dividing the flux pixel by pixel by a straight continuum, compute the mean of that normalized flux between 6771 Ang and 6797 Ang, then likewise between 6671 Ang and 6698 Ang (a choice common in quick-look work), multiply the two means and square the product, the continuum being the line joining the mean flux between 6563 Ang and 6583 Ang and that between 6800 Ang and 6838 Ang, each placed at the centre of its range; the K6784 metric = 1.17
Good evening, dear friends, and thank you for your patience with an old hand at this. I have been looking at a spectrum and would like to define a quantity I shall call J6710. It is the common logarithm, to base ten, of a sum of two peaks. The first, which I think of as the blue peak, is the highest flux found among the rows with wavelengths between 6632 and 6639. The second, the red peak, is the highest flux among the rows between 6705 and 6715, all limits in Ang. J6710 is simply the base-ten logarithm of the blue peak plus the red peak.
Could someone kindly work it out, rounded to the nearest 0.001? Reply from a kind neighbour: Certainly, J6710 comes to 1.717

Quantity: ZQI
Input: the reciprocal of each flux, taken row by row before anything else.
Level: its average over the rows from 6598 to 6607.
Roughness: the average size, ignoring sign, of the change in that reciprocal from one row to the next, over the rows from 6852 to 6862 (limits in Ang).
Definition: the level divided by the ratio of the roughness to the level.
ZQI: 0.35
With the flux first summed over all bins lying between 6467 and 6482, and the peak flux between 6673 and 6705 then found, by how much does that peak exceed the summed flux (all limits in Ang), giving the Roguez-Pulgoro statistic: -212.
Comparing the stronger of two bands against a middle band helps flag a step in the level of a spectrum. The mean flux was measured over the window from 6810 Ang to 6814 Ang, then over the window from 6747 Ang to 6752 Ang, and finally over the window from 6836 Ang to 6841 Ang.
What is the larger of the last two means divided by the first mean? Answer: 0.96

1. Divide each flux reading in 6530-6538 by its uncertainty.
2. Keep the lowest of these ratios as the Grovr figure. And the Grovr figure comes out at 9.3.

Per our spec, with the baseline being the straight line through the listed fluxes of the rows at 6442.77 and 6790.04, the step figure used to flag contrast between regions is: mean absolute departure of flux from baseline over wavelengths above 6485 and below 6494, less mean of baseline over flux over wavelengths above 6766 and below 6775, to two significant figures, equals 1.6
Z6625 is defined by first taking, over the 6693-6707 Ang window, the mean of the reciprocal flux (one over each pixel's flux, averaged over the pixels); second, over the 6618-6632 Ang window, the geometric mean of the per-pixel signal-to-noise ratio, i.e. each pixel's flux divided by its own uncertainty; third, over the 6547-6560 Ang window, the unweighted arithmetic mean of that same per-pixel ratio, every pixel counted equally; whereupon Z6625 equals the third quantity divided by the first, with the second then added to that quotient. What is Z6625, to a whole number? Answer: 276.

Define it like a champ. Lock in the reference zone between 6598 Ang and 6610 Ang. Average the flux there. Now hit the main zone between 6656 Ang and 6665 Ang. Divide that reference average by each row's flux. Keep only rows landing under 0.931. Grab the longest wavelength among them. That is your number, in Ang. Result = 6664.57 Ang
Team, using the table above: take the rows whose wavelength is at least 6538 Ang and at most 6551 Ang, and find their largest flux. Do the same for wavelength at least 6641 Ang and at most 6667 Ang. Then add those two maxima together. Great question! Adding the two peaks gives 54.6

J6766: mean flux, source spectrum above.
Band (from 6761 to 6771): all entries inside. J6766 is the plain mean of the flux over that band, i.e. 24.2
